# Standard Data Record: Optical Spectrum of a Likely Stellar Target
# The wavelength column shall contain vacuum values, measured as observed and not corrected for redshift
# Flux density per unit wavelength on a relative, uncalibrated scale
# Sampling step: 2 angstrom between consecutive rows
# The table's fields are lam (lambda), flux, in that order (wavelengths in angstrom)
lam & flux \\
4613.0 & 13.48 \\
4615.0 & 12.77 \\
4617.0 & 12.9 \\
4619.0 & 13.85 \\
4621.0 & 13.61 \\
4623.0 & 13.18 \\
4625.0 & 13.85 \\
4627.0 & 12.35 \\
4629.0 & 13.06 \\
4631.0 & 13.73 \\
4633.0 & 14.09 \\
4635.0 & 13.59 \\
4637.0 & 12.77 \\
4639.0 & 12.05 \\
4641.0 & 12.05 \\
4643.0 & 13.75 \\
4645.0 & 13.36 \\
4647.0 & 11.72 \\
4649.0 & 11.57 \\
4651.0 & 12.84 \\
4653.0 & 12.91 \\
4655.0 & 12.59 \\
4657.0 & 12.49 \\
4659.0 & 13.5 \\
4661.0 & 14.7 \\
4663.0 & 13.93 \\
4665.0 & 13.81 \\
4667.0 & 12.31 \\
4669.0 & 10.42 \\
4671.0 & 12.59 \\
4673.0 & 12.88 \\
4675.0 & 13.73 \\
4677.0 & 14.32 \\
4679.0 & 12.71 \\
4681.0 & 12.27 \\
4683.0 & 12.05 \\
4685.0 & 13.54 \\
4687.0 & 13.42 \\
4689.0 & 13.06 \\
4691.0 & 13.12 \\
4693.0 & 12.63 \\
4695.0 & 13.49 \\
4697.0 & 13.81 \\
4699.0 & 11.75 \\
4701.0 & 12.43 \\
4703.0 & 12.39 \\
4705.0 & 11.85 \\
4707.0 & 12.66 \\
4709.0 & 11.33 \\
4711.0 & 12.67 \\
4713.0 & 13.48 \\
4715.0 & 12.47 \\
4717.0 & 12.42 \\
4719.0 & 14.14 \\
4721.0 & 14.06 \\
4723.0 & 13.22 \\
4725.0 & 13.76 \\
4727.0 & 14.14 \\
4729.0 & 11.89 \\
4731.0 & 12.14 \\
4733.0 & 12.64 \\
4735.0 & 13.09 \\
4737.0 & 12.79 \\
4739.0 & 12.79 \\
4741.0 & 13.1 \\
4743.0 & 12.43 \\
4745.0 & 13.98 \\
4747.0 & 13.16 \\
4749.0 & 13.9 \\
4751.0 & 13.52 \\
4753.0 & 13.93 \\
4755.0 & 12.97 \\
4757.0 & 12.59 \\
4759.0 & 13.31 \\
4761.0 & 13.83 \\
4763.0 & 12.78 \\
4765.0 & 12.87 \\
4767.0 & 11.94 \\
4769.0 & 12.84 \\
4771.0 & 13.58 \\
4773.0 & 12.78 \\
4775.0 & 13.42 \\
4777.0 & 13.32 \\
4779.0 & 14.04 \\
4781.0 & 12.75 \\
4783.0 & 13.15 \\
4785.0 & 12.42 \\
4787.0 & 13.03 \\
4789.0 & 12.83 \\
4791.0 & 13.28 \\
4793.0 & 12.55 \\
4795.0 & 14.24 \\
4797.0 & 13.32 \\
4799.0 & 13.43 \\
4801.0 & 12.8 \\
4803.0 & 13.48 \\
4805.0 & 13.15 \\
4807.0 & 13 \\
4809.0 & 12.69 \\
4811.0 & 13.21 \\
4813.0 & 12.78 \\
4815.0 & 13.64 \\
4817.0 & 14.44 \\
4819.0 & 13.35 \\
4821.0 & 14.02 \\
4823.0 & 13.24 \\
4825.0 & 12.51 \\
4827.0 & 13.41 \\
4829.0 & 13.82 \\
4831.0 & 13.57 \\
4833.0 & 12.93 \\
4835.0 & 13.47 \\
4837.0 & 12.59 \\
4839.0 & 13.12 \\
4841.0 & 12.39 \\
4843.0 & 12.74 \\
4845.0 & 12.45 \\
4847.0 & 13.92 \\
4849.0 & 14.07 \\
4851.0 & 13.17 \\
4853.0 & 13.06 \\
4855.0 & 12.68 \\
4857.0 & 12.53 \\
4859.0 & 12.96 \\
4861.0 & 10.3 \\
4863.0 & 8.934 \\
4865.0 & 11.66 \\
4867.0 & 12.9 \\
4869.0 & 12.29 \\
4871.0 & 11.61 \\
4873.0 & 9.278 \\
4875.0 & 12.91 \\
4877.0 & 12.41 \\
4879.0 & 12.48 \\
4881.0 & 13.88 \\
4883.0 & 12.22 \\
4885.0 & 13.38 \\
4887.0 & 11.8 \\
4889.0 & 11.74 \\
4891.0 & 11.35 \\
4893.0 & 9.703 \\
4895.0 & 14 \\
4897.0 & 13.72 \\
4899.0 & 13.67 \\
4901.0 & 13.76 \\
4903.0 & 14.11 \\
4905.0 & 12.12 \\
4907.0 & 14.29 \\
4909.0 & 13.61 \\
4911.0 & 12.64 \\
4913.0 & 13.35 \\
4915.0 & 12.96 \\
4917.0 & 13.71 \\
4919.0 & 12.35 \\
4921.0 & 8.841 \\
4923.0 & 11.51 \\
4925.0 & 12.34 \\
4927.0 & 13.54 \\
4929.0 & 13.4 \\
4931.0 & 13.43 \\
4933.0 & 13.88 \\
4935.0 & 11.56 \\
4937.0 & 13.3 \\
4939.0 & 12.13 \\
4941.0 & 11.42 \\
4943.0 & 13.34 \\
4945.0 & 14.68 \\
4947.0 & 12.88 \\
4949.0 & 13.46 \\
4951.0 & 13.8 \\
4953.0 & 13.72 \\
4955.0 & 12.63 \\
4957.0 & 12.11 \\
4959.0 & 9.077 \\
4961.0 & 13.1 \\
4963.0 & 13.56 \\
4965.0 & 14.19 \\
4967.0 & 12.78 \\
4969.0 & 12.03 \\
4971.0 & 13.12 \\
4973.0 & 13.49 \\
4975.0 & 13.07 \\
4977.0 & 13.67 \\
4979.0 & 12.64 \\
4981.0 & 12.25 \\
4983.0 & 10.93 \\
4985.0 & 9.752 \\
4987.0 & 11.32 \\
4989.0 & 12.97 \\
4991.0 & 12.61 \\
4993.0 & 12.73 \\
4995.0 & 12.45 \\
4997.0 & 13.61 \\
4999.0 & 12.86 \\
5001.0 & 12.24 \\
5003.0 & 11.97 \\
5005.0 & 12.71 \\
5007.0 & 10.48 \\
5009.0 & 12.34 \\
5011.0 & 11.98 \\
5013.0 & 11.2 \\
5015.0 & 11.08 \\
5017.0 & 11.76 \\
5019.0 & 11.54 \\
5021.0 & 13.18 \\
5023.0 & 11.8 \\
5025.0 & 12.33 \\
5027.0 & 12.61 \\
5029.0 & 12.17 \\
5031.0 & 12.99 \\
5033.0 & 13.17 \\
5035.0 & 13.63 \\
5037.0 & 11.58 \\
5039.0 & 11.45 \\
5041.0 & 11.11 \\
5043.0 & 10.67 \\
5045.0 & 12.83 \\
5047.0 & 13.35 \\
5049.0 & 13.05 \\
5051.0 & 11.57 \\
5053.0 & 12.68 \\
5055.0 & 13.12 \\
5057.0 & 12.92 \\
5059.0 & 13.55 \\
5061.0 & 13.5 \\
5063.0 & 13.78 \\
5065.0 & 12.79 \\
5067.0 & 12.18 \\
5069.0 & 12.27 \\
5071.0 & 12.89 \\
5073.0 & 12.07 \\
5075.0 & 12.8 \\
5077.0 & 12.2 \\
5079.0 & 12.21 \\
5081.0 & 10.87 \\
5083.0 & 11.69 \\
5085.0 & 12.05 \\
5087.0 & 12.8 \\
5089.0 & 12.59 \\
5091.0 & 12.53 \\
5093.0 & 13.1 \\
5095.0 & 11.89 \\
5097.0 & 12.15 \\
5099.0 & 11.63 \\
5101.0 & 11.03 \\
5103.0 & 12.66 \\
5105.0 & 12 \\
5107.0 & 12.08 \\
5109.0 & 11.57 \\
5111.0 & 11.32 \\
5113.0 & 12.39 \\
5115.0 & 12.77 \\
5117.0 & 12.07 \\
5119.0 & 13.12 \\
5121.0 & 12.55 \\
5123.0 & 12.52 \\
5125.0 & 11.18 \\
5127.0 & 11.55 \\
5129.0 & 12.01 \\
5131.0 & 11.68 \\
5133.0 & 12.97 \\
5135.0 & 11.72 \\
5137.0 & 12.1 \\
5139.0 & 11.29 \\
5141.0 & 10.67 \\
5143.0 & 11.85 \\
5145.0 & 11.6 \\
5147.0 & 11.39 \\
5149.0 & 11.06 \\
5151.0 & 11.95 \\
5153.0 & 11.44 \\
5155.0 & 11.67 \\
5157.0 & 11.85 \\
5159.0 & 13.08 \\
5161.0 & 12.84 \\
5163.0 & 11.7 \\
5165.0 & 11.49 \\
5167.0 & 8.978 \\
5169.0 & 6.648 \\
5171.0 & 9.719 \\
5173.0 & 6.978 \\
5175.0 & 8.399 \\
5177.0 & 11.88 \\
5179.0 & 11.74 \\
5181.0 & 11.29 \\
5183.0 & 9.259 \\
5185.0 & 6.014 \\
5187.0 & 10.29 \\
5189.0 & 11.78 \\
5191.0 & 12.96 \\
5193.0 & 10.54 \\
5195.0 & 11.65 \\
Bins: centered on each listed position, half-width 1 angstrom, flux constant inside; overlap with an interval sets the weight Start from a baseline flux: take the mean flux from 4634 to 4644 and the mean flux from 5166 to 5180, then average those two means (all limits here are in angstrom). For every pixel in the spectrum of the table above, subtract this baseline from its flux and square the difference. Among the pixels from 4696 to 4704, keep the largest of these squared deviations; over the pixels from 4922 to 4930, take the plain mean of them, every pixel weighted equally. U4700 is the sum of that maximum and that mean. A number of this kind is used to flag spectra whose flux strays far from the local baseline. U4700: 11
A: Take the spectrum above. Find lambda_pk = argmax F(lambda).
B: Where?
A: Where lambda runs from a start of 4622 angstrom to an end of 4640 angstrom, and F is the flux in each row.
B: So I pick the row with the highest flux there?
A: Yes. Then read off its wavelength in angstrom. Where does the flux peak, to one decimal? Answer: 4633.0 angstrom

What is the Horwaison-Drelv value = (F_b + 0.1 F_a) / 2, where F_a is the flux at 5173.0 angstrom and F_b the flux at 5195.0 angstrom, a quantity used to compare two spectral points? 6.17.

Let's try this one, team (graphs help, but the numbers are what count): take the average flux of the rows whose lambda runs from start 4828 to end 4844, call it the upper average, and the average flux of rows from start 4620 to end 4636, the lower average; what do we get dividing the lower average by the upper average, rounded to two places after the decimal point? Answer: 1.03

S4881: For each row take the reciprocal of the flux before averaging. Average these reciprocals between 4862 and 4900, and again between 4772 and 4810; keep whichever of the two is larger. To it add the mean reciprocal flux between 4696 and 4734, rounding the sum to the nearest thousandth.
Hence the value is 0.162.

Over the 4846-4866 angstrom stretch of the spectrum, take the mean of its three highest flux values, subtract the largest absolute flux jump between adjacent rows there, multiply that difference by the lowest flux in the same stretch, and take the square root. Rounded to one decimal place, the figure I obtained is 9.9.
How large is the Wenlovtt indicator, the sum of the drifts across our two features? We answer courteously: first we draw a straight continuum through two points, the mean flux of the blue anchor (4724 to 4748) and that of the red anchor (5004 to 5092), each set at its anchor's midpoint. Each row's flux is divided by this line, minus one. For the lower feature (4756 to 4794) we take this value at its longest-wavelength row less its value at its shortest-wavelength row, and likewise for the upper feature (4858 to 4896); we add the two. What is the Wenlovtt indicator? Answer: 0.09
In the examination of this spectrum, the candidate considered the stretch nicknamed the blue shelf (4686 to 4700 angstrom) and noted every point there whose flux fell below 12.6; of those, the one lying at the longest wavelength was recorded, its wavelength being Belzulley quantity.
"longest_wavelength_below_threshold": 4699.0 angstrom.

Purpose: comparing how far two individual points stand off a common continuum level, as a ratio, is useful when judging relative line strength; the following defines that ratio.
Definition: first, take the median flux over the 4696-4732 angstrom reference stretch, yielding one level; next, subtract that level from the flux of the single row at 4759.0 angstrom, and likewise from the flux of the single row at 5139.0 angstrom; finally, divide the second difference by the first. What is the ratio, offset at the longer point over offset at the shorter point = -1.7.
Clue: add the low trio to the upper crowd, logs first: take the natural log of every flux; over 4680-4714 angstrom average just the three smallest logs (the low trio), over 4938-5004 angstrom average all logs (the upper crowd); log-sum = 4.99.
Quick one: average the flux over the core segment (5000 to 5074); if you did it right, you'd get 12.3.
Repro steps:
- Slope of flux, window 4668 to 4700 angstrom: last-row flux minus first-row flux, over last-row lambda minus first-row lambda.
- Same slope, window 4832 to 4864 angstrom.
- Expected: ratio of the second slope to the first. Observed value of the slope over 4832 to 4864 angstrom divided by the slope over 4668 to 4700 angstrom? -3.0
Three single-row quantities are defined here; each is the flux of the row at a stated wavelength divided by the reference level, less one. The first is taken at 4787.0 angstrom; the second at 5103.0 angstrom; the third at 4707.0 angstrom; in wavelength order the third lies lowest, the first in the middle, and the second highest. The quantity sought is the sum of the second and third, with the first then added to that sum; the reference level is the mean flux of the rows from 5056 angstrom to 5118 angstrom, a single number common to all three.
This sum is 0.11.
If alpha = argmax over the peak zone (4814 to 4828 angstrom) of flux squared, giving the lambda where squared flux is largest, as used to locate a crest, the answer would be 4817.0 angstrom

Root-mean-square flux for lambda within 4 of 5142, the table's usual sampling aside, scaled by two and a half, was 28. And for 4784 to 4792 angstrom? 32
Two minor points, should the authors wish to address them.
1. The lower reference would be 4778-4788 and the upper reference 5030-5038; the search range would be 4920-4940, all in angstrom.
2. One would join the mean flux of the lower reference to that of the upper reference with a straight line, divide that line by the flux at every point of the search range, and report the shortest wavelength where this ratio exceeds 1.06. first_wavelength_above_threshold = 4921.0 angstrom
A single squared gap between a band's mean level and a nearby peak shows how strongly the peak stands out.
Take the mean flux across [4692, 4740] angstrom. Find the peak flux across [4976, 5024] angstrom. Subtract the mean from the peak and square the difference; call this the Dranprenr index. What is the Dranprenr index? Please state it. 0.7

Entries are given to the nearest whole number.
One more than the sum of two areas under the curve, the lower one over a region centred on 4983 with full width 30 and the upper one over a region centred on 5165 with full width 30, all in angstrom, 695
